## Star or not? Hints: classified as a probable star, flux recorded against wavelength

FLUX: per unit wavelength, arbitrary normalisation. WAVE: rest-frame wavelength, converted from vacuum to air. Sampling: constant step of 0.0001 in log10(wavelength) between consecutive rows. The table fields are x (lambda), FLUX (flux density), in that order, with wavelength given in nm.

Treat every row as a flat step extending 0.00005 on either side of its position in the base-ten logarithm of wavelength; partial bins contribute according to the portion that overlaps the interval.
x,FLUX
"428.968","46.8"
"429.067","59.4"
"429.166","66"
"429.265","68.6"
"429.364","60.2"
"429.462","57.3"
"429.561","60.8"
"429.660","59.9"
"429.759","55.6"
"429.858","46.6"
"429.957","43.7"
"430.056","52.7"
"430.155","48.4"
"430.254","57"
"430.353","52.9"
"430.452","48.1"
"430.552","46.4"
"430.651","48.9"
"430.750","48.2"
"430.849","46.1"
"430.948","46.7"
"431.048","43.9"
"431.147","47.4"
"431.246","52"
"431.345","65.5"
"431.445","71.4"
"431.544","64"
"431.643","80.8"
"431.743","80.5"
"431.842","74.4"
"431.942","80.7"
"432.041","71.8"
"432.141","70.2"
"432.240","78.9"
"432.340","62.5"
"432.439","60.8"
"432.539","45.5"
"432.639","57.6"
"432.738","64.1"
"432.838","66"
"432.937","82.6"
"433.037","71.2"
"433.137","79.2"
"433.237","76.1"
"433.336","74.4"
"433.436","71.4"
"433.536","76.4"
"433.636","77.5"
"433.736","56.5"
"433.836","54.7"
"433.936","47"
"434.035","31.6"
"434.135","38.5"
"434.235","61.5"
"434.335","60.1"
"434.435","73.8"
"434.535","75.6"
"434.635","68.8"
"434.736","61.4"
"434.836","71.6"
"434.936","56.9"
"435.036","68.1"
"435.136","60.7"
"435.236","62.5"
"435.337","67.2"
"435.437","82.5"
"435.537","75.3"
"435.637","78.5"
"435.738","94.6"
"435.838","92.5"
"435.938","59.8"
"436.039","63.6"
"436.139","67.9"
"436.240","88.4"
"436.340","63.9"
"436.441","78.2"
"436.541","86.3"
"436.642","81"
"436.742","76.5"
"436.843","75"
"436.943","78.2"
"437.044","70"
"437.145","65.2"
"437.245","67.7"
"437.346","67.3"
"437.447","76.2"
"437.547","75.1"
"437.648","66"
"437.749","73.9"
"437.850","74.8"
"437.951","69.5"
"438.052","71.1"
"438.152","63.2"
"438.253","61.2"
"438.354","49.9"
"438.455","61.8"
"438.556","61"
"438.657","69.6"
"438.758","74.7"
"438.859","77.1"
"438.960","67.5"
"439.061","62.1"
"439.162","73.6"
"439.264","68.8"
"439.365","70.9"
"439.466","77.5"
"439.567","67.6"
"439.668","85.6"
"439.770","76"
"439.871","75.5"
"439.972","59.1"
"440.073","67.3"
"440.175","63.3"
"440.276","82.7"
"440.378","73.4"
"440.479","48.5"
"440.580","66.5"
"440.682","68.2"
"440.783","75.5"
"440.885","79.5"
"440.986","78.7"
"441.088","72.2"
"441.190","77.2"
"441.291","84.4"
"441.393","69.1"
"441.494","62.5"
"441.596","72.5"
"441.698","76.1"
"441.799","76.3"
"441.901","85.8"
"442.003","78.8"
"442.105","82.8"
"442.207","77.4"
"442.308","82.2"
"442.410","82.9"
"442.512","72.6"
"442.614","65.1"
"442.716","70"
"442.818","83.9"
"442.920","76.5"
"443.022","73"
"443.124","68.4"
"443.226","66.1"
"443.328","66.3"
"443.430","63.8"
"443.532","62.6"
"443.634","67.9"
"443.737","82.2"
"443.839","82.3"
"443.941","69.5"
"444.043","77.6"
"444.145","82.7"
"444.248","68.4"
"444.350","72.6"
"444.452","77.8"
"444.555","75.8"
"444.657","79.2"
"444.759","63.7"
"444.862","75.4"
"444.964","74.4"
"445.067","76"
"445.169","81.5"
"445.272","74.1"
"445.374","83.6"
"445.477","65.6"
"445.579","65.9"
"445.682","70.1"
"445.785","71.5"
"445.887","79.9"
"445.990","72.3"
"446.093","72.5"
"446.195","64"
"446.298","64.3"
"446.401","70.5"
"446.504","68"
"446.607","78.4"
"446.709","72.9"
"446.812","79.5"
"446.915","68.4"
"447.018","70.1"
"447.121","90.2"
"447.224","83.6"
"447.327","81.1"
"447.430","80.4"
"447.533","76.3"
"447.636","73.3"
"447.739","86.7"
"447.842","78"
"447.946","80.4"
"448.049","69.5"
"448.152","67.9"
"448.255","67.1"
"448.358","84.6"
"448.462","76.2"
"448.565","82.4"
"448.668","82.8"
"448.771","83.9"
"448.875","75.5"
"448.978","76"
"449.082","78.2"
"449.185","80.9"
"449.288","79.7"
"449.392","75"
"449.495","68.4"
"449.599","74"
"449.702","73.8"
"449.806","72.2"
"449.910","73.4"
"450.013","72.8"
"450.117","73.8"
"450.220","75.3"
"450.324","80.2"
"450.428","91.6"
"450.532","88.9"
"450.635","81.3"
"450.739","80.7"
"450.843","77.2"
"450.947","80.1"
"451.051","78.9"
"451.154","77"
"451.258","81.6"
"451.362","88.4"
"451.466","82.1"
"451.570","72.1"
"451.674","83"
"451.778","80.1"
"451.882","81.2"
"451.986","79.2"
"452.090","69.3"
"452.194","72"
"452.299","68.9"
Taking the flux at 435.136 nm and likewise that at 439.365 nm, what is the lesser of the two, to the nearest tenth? 60.7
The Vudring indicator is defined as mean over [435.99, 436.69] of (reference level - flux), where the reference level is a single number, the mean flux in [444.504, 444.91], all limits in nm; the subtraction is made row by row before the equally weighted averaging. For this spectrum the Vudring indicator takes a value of -2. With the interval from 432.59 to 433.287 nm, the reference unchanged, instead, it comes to 3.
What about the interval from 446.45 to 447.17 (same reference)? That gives -2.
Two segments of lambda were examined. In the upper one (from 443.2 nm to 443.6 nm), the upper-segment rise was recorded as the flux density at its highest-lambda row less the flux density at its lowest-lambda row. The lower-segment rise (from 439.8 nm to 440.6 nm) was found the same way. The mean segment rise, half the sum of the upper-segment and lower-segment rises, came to -6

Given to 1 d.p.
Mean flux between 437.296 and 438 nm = 71.8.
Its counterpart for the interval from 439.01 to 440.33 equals 71.5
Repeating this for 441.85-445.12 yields 74.5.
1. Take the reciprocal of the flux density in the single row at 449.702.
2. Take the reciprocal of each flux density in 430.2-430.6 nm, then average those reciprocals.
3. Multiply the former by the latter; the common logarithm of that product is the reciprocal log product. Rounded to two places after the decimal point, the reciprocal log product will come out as -3.57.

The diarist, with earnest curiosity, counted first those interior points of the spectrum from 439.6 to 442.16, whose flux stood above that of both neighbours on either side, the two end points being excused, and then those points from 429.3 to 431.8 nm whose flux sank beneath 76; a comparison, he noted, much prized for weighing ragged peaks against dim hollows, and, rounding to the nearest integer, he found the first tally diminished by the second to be -18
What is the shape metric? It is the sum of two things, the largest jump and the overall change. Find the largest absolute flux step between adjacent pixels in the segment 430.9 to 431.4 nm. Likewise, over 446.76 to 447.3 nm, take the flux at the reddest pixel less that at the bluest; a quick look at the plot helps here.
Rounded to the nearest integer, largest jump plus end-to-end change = 18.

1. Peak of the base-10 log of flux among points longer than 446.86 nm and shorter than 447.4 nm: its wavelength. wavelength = 447.121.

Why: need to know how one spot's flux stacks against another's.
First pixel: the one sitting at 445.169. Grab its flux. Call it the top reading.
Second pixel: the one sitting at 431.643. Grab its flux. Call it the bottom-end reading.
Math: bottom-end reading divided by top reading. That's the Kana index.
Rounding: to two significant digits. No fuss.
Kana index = 0.99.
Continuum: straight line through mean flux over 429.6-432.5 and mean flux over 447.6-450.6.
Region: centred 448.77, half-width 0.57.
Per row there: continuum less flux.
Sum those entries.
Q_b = -20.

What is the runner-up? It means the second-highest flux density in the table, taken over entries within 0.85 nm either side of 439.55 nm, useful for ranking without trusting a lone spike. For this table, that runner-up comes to 82.7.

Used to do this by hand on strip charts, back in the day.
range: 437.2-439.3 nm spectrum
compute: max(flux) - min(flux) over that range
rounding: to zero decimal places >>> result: 27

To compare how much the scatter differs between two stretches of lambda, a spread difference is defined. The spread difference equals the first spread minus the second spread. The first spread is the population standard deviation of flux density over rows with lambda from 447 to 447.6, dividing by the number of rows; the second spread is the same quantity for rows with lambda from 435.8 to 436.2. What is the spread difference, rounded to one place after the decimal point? -6.6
